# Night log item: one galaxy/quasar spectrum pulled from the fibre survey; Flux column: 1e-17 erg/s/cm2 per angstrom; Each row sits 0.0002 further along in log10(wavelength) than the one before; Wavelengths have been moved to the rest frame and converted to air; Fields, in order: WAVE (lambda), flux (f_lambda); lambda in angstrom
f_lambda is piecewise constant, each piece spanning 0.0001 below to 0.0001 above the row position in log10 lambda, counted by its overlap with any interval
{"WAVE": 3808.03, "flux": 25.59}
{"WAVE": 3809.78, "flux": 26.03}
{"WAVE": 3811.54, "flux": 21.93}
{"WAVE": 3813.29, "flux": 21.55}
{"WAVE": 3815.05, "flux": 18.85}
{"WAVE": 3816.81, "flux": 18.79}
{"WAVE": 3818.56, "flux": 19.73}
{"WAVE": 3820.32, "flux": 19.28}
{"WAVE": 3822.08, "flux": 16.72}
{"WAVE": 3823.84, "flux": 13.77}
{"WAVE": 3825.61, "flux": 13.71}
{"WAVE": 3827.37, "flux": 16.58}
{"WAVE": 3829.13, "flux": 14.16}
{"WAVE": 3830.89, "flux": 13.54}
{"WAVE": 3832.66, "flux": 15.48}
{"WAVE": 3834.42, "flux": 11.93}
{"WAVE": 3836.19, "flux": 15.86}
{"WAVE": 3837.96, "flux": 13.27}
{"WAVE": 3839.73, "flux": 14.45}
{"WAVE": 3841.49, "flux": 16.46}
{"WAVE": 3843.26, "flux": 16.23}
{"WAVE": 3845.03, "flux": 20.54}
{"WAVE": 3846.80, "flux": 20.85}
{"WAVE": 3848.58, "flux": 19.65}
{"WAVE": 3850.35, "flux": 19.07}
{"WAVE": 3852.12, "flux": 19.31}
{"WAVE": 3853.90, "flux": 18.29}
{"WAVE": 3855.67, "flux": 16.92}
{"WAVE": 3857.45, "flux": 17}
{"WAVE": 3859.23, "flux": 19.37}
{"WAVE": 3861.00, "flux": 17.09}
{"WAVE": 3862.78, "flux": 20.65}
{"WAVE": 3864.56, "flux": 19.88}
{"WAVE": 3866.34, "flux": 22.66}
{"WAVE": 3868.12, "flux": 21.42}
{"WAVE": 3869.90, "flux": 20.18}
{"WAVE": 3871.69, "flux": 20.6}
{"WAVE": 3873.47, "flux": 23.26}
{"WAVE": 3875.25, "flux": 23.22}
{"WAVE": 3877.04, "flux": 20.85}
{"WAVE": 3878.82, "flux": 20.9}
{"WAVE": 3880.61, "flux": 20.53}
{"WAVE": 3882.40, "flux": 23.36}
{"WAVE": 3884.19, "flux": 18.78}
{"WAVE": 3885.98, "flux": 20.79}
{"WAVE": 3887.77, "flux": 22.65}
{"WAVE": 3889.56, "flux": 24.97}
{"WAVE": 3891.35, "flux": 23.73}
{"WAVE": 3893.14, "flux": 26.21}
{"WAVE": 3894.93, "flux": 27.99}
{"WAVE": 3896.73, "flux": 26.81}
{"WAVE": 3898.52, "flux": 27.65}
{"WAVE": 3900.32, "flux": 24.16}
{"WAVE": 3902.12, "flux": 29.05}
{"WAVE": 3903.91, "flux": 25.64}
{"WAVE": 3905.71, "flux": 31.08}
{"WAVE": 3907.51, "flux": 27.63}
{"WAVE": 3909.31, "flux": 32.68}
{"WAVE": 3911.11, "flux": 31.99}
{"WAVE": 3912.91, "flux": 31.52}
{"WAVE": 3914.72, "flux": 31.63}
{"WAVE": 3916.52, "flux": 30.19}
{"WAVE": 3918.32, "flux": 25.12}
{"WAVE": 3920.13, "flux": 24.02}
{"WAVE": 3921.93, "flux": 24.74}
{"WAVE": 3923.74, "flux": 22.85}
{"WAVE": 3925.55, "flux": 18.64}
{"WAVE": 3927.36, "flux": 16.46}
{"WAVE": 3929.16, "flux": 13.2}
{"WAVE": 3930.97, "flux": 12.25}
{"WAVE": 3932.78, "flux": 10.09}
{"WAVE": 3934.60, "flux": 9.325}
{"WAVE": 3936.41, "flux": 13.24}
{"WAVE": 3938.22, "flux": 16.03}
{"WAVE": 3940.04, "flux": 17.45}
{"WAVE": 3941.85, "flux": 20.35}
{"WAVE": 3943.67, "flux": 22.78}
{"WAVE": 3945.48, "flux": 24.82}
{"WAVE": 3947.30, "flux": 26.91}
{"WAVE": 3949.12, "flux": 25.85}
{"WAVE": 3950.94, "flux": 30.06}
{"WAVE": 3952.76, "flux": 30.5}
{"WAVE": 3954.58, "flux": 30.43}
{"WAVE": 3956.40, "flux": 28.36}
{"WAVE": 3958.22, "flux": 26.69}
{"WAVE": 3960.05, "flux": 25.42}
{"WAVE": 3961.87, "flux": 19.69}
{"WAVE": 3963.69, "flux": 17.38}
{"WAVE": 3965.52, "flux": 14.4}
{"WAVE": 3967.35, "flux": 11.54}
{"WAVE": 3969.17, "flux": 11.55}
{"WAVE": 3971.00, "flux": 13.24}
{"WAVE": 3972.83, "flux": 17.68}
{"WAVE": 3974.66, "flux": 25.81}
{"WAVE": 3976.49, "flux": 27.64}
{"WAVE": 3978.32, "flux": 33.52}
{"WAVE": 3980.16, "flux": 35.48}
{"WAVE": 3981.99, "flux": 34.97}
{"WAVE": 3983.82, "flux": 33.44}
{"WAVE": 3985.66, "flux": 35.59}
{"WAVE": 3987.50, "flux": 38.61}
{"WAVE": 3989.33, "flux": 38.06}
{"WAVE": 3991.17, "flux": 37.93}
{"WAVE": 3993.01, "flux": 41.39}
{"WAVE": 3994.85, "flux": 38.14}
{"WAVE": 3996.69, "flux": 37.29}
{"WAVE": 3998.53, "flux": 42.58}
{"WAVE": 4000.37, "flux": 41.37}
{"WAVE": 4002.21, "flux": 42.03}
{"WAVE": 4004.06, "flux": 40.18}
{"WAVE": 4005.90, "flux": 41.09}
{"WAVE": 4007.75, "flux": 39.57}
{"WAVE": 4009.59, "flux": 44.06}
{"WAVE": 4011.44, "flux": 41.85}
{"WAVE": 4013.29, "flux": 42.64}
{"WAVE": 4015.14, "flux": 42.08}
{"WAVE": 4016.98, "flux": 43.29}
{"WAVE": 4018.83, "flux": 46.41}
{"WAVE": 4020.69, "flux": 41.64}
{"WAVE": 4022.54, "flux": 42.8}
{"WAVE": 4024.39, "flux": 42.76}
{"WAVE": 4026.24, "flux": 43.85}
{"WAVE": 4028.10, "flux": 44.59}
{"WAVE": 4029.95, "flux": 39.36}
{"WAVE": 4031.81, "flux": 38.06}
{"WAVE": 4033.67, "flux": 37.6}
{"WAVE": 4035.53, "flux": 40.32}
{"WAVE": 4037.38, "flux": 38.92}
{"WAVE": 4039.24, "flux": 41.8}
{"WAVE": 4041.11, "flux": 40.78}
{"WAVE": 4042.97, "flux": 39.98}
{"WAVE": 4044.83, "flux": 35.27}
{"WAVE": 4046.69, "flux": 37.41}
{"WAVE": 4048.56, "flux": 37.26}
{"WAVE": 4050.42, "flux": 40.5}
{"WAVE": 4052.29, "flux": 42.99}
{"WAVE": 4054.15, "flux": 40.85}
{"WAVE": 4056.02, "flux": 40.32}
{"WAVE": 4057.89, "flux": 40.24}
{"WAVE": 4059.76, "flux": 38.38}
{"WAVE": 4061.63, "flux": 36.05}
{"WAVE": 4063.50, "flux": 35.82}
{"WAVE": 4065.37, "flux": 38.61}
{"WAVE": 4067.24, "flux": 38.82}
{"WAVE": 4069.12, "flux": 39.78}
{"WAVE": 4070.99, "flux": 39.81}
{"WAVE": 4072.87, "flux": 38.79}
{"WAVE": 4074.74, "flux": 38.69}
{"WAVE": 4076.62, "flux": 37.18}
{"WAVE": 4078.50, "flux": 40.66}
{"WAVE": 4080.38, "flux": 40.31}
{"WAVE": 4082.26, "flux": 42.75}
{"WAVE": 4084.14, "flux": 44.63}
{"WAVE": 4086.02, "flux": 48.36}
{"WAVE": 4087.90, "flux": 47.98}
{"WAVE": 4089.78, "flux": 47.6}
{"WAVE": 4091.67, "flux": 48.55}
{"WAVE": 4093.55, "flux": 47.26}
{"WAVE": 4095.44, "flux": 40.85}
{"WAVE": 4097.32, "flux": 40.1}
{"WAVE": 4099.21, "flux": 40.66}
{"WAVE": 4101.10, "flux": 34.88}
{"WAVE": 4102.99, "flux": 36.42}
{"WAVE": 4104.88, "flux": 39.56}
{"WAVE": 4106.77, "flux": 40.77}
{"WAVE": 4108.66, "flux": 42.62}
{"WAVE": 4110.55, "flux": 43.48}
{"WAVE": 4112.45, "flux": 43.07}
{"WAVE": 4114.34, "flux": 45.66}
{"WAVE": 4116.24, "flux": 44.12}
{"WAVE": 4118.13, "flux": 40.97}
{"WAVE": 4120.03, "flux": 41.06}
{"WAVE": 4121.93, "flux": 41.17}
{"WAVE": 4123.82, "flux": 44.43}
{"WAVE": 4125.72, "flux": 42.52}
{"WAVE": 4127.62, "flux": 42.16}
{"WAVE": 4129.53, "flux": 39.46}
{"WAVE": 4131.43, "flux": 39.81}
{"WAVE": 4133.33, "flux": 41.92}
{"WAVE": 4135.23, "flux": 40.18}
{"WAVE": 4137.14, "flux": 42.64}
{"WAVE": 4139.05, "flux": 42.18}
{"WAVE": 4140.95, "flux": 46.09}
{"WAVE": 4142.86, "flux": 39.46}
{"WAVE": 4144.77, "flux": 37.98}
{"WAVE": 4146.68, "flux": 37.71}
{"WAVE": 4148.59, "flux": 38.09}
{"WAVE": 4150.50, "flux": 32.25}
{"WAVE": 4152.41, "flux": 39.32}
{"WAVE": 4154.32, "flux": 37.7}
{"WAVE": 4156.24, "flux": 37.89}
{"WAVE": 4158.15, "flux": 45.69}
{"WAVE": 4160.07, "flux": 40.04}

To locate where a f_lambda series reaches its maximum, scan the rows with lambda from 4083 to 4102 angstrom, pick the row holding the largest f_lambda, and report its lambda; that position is 4091.67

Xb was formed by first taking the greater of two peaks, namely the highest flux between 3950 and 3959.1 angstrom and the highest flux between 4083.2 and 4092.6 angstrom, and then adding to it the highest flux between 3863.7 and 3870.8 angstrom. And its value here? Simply 71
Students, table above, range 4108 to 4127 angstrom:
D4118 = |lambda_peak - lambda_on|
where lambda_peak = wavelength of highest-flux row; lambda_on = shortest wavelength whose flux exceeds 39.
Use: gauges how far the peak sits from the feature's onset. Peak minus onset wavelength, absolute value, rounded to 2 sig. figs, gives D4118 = 5.7 angstrom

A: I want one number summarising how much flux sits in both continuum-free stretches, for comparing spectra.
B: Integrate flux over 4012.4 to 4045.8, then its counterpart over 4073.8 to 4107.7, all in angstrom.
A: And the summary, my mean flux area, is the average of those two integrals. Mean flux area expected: 1402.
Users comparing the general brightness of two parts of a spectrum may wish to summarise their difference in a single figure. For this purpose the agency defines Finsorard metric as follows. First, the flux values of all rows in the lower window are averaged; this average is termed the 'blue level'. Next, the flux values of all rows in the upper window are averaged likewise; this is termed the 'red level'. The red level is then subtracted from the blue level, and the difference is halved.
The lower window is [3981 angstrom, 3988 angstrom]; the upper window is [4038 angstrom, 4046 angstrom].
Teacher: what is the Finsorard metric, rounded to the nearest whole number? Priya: -2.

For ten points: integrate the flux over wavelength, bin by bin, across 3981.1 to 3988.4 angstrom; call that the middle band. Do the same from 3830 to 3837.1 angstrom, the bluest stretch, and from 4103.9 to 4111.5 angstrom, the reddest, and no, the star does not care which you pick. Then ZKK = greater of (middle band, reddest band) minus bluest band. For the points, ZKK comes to 215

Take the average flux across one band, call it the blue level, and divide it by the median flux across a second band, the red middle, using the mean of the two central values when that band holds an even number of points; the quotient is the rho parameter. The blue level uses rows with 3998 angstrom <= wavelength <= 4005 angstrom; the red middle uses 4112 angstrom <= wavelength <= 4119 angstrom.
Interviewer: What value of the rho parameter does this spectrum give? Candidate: 1.0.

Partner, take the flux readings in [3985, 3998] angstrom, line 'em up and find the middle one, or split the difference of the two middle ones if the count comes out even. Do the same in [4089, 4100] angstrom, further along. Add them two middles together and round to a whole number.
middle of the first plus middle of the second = 82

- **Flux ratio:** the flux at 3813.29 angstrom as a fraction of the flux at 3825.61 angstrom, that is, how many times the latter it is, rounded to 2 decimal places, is 1.57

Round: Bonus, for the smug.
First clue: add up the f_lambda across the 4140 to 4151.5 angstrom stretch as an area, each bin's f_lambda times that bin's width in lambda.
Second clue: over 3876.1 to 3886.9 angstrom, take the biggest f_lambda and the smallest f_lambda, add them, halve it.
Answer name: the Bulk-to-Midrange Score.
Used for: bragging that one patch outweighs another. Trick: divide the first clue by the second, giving 21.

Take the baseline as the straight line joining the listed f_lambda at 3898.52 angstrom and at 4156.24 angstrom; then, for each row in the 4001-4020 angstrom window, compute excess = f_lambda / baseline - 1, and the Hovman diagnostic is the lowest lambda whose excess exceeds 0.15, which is 4002.21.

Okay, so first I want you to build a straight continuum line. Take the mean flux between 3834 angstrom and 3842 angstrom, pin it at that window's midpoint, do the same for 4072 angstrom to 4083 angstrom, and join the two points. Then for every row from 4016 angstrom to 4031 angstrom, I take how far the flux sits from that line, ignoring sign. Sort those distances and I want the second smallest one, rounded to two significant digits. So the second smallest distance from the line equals 7.9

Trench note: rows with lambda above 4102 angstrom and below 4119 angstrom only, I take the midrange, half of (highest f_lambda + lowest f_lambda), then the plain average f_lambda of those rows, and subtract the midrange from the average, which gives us 0.81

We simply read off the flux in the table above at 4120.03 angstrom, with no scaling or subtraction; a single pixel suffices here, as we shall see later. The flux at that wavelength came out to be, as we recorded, 41.06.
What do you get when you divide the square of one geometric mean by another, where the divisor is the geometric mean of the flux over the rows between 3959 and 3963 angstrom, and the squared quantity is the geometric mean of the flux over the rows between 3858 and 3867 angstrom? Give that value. 18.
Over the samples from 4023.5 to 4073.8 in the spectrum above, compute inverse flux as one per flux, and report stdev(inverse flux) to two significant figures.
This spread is 0.0015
